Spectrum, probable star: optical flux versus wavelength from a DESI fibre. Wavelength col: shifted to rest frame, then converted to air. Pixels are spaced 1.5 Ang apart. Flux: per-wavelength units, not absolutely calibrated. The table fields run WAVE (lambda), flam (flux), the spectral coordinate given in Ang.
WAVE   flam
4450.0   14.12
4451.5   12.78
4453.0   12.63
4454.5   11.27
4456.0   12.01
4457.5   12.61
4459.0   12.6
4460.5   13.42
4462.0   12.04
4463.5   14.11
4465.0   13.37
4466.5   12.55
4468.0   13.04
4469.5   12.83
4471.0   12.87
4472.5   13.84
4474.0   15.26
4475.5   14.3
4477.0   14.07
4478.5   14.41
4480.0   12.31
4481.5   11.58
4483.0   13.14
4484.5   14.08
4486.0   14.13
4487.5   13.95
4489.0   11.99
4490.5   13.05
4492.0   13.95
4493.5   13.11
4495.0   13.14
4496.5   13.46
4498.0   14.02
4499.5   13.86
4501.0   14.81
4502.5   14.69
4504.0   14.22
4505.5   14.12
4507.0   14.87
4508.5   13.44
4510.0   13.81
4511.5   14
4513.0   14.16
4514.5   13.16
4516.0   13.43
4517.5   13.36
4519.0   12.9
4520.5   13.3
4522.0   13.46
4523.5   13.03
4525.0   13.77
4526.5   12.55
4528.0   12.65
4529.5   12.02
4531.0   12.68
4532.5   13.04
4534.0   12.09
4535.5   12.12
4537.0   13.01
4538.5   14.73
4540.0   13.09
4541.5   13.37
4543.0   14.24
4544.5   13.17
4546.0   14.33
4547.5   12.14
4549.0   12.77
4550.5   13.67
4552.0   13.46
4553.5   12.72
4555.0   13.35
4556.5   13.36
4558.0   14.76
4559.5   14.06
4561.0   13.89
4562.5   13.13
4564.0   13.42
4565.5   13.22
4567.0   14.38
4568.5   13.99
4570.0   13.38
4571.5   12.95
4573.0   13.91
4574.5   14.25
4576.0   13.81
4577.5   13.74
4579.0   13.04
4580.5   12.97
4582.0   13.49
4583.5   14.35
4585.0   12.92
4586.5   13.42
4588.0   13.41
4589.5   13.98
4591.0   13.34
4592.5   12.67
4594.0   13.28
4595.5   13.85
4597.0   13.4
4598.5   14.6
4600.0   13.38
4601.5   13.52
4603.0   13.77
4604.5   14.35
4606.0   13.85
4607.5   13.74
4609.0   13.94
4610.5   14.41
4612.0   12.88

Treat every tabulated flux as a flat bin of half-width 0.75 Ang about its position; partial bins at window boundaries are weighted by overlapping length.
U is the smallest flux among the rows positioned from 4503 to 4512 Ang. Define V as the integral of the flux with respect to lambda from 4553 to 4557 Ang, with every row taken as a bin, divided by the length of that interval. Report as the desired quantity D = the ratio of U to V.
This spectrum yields 1.02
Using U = 13.44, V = 13.2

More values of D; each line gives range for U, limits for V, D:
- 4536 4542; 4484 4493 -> 0.96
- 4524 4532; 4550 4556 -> 0.90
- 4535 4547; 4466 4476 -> 0.90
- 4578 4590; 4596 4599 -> 0.93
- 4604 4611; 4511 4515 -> 1.00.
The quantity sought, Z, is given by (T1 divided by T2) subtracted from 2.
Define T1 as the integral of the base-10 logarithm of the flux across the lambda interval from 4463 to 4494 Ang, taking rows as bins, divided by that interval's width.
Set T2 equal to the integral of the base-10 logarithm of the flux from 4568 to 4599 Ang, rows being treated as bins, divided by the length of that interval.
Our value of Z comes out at 1.00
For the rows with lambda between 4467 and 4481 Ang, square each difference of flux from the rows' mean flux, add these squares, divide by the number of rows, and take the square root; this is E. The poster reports 0.9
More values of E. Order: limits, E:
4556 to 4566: 0.5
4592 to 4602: 0.5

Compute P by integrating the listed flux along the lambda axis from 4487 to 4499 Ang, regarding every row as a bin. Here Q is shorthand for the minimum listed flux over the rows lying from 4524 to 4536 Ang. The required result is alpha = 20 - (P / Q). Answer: 6.69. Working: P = 160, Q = 12.02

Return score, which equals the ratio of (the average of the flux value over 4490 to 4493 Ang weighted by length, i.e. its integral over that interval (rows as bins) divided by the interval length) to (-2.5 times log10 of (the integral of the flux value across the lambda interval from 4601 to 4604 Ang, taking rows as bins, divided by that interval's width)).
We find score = -4.75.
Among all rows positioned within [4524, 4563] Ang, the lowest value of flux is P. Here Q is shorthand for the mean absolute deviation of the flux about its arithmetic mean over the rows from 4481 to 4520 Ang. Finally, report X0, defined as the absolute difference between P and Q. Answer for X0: 11.42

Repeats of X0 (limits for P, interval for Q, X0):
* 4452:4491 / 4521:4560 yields 10.66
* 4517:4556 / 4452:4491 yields 11.21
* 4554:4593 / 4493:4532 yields 12.10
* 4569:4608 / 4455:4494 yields 11.91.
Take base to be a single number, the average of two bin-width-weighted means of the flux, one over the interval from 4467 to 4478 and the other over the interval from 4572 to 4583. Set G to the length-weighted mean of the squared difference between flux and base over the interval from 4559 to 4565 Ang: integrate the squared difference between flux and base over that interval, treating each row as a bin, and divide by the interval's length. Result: 0.1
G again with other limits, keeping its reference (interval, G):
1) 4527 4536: 1.6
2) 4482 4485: 0.6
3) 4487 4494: 0.8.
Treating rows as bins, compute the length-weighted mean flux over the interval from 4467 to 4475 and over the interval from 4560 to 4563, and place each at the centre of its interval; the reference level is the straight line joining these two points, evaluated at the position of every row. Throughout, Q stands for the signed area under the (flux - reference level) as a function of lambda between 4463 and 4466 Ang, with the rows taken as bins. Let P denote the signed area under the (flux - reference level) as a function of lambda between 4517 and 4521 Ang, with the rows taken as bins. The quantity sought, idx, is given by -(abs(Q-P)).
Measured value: -1.78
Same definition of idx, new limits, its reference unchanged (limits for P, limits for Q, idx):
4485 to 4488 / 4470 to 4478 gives -2.38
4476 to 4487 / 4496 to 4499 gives -2.16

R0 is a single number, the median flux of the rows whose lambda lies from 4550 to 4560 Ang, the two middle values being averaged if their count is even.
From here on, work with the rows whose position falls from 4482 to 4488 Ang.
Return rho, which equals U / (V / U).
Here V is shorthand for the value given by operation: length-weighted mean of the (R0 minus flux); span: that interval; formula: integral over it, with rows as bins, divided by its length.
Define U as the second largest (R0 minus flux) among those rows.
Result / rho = -0.90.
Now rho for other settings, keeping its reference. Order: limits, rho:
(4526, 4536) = 1.87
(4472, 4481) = -0.28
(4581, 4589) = -0.05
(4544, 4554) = 2.04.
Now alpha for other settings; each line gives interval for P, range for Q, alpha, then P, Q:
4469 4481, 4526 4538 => 6.31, 165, 12.02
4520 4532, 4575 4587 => 7.99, 155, 12.92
